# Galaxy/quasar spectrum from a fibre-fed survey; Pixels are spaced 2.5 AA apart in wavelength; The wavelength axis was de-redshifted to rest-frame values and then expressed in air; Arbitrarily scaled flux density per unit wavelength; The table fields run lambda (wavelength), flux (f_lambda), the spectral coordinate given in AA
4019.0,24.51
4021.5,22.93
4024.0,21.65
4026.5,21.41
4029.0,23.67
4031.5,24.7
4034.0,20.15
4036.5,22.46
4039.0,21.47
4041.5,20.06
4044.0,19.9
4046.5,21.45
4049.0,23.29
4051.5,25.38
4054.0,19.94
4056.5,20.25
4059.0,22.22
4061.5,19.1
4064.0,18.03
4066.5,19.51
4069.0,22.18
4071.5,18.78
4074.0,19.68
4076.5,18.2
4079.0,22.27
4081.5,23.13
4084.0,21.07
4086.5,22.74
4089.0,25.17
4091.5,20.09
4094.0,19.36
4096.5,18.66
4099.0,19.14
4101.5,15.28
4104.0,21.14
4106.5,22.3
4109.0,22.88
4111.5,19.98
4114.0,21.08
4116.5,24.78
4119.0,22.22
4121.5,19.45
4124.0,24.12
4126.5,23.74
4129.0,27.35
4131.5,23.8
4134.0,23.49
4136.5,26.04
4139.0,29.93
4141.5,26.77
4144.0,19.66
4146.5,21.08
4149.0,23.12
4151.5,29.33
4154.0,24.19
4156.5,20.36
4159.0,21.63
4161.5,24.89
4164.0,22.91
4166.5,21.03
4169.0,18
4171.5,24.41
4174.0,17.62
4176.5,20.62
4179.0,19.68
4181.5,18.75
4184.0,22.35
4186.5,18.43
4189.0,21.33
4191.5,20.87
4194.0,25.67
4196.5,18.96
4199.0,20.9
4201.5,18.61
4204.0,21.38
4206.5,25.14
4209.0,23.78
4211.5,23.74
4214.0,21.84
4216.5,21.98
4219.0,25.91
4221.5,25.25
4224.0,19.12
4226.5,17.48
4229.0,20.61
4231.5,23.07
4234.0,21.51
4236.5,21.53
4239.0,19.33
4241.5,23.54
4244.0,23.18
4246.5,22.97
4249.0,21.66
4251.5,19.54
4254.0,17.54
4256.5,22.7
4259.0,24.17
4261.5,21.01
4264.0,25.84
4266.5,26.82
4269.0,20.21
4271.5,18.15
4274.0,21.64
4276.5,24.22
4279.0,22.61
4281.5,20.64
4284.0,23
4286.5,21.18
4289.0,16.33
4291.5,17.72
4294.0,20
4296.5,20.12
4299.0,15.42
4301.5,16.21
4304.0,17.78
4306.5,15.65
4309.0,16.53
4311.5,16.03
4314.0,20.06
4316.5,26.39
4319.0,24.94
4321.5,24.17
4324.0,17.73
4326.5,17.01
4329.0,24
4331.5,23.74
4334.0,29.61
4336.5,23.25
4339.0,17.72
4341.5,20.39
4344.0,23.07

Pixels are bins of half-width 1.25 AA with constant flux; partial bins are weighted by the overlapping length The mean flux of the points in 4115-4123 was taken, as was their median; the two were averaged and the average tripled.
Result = 67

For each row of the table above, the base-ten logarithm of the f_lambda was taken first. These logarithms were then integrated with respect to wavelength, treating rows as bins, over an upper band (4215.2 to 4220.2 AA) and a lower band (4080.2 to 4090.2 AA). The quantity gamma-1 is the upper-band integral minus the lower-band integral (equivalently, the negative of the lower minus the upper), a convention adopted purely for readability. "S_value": -6.7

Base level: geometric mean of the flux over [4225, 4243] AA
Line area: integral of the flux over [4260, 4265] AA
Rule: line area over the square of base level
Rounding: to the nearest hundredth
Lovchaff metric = 0.27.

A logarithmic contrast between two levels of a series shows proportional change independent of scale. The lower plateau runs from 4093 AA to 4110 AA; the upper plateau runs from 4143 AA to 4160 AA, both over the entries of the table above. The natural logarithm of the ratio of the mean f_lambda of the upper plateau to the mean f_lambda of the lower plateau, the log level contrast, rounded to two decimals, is 0.14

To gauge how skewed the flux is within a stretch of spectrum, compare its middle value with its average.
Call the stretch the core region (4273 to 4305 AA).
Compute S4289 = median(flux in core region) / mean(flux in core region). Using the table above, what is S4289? 1.018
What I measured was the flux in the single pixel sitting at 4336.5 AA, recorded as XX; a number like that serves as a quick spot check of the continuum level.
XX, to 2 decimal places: 23.25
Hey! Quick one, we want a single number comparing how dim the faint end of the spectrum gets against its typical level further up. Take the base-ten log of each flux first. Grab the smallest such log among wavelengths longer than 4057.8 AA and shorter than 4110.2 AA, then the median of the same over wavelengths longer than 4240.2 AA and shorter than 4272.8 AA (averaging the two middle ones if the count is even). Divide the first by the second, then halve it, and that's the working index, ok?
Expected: 0.44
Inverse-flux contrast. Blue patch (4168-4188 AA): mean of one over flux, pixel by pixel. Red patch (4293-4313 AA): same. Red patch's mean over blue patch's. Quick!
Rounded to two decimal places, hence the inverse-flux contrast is 1.16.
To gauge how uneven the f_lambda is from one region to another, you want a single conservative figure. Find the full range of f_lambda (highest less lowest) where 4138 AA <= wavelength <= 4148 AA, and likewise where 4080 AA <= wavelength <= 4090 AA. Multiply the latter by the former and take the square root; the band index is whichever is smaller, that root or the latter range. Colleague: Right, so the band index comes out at 4.1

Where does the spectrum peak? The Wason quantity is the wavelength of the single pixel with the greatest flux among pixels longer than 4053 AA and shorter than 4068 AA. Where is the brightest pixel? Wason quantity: 4059.0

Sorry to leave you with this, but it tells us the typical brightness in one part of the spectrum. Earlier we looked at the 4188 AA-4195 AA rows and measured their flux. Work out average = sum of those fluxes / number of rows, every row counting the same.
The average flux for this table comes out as 22.6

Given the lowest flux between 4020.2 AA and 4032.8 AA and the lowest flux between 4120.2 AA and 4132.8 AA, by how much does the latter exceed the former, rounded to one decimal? -2.0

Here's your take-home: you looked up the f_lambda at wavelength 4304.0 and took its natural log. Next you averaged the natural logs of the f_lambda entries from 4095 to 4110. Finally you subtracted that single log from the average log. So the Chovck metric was 0.10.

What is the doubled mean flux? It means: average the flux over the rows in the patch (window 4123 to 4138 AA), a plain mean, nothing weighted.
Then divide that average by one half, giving 50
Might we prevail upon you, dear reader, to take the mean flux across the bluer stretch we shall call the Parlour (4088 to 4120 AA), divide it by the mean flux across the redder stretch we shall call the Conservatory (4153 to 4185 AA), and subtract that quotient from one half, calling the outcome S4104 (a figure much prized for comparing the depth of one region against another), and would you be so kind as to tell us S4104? -0.484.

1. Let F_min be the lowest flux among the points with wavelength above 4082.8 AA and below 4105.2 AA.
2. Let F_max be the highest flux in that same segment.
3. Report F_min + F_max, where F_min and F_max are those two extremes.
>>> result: 40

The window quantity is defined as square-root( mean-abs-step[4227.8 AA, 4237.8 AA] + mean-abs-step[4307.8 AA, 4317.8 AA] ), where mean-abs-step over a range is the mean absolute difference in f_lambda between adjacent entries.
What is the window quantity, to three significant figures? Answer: 2.23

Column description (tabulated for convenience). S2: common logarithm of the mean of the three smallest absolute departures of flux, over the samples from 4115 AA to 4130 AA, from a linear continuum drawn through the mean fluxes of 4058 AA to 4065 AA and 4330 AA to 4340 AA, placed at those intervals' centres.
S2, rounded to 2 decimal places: 0.29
